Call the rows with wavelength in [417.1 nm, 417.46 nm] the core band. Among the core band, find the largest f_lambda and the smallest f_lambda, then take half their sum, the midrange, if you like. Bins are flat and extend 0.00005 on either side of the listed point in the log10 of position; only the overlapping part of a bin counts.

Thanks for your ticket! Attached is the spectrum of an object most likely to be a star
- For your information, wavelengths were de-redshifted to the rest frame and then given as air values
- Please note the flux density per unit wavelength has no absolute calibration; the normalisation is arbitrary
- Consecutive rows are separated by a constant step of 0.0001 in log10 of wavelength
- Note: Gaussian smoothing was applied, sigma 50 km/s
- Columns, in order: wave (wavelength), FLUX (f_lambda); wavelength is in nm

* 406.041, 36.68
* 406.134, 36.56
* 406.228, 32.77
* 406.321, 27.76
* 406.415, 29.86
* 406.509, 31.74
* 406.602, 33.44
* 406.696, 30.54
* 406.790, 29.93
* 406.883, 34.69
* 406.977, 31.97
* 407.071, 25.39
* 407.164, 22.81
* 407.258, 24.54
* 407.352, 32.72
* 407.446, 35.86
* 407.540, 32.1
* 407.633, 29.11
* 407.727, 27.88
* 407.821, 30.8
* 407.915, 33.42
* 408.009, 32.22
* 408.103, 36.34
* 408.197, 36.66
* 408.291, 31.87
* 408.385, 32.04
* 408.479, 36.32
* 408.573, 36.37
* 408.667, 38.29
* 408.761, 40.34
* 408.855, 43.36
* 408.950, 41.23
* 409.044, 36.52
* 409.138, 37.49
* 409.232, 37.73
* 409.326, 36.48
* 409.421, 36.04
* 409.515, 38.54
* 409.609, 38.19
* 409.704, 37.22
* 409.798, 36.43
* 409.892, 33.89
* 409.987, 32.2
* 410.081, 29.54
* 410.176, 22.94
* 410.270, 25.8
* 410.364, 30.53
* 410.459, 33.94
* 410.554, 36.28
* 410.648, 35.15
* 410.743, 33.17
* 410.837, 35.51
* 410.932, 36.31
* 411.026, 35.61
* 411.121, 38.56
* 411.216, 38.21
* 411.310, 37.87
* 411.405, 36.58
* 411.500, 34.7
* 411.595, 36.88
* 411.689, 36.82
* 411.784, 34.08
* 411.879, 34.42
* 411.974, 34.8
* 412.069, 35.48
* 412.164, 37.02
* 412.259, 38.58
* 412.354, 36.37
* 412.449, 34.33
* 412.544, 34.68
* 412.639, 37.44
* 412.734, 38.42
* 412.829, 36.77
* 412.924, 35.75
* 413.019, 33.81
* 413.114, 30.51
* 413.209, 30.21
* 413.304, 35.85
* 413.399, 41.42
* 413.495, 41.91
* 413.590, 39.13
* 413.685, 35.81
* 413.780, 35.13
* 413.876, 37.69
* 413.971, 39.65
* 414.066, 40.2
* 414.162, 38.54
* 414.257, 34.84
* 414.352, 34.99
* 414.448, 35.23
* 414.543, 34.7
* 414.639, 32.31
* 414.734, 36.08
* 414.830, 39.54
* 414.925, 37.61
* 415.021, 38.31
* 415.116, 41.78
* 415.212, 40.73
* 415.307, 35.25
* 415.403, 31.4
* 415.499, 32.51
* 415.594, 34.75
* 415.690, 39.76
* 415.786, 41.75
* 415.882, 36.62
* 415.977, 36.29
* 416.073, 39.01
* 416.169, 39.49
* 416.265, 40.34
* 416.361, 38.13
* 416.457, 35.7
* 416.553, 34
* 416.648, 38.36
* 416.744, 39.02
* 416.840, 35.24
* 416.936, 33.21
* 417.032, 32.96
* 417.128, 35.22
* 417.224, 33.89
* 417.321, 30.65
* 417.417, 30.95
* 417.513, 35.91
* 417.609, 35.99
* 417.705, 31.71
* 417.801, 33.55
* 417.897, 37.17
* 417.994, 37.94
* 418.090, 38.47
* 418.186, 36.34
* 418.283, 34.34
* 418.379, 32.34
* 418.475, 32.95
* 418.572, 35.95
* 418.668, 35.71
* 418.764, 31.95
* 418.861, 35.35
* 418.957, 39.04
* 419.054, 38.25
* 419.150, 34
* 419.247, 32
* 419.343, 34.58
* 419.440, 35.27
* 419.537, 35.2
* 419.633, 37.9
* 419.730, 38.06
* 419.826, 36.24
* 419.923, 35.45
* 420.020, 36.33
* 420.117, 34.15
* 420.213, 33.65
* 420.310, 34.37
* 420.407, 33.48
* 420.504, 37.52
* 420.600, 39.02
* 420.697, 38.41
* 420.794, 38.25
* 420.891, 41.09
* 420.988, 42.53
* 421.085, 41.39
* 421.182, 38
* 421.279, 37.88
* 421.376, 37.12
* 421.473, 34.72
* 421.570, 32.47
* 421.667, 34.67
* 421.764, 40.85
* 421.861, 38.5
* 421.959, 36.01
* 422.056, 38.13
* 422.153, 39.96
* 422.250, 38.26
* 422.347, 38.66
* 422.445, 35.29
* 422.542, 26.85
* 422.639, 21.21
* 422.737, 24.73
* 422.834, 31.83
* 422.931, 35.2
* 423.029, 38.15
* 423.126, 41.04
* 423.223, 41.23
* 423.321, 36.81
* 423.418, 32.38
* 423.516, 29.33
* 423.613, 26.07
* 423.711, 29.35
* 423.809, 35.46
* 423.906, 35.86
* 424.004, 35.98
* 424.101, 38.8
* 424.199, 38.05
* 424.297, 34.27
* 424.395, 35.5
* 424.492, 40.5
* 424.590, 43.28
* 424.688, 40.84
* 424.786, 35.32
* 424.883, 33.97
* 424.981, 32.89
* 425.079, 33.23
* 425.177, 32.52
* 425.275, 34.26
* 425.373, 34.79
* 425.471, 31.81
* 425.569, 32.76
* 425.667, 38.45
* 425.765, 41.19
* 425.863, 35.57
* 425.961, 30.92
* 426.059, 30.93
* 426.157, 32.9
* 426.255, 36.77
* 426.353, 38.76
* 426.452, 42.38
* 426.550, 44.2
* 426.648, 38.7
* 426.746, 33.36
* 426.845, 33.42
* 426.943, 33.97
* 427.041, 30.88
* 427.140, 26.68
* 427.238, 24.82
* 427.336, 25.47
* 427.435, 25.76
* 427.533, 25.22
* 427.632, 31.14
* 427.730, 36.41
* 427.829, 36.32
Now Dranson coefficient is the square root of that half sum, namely 5.74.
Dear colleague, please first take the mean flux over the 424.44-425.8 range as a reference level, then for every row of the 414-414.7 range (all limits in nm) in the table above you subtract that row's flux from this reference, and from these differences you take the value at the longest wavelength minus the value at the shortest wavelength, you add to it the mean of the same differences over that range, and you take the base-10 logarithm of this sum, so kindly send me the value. 0.91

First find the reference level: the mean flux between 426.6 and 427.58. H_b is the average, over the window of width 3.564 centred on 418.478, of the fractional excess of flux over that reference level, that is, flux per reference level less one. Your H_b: 0.175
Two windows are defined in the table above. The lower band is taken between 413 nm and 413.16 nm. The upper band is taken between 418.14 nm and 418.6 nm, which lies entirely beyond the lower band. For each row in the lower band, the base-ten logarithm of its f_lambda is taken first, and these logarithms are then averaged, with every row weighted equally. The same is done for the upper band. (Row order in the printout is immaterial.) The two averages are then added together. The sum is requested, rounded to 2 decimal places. 3.04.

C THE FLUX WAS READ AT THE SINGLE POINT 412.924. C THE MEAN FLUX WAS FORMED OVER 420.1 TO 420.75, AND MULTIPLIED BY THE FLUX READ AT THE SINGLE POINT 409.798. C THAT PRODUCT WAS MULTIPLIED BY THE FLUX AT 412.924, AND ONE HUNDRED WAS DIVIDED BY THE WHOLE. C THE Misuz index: 0.0021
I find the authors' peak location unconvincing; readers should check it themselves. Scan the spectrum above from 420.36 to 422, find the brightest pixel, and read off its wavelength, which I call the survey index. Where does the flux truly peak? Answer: 420.988 nm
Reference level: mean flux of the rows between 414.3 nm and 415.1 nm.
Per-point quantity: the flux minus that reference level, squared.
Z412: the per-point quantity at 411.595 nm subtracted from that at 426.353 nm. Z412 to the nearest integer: 6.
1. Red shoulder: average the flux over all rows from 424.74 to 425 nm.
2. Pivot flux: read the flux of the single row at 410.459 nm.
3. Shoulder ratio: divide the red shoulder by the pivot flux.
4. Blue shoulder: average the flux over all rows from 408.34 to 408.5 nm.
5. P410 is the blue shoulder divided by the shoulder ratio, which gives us 34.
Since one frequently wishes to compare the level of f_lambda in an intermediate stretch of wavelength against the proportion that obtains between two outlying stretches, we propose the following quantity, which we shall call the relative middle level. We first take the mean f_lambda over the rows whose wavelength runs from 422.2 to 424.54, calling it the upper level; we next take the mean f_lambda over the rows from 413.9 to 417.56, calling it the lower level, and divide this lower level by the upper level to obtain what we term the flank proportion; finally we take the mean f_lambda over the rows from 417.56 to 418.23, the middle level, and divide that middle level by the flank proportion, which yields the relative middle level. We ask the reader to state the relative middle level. 33.7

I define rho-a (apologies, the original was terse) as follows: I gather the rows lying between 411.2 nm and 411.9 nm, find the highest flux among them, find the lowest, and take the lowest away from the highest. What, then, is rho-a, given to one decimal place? 4.1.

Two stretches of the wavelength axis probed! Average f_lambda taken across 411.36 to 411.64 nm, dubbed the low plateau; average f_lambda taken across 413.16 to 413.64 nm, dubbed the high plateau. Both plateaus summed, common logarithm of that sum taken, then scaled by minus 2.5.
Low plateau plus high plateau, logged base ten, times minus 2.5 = -4.67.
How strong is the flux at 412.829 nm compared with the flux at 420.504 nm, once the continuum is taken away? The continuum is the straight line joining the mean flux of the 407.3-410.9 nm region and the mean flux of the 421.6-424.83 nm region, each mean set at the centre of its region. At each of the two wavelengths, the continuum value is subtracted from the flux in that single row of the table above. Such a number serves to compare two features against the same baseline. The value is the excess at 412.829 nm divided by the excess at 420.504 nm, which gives 0.9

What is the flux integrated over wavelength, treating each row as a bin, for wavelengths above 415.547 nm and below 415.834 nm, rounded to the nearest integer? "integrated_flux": 11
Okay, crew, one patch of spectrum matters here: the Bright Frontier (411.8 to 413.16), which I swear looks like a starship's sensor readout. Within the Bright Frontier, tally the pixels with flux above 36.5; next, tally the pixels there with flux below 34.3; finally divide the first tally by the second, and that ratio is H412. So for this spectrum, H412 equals 2.5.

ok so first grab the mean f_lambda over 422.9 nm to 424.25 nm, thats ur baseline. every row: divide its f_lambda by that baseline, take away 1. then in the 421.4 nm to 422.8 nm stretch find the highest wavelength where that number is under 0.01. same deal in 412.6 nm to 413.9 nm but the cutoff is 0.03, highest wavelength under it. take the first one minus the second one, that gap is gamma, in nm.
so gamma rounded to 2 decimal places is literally 8.96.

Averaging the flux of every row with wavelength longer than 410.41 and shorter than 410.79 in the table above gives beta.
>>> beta 35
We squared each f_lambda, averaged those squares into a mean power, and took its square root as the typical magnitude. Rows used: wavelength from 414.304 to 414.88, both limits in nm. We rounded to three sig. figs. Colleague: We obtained 35.5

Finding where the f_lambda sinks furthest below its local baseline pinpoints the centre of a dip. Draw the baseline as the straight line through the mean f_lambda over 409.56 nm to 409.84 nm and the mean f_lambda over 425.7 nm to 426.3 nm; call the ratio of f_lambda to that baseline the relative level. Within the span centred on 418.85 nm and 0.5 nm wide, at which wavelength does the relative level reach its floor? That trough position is 418.764 nm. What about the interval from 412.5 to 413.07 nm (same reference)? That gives 413.019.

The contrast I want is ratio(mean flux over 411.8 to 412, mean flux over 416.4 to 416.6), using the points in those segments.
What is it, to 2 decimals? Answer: 0.99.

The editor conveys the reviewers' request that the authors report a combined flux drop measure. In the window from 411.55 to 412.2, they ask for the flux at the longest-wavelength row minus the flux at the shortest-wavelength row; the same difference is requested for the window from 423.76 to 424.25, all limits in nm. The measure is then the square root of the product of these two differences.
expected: 0.6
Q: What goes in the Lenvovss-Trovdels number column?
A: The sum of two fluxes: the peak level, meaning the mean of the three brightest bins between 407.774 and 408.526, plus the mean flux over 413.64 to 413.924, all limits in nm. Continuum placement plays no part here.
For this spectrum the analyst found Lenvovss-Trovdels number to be 73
